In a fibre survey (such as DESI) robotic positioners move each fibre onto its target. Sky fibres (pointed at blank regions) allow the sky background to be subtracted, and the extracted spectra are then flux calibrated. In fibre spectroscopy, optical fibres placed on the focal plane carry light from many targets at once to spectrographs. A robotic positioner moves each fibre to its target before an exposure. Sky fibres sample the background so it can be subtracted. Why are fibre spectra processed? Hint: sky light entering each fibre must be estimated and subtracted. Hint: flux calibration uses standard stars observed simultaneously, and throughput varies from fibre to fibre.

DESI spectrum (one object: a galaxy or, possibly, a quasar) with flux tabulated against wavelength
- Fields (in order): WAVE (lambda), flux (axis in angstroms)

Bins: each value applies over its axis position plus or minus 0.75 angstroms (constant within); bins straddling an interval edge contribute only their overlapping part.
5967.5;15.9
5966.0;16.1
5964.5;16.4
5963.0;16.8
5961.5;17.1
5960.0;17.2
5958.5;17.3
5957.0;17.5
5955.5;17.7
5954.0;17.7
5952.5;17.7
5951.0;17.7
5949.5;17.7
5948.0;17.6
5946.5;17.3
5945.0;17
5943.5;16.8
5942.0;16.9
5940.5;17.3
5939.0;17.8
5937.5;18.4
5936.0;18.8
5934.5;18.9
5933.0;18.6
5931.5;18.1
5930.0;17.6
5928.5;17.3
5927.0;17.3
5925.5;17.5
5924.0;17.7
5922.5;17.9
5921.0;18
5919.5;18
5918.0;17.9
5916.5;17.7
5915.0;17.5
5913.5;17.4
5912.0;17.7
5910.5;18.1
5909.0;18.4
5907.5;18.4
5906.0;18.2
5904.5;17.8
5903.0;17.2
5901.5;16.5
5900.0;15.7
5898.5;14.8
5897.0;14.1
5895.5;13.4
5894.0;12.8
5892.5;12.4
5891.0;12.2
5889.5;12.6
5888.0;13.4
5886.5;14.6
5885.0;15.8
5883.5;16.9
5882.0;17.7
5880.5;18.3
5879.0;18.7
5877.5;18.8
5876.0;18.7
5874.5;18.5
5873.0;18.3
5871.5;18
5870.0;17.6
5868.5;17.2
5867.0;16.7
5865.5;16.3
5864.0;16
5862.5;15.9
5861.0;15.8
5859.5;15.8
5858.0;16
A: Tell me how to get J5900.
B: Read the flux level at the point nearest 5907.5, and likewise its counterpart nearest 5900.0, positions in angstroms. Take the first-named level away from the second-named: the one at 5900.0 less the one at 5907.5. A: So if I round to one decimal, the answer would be -2.7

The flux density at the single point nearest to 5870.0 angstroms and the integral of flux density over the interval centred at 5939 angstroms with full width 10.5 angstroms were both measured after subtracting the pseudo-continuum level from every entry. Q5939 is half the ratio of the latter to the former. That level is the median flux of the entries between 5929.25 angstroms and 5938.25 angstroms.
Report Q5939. 3.8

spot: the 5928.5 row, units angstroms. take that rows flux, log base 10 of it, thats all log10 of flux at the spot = 1.24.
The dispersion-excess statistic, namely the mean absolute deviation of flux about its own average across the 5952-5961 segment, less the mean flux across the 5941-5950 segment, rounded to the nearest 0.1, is -17.0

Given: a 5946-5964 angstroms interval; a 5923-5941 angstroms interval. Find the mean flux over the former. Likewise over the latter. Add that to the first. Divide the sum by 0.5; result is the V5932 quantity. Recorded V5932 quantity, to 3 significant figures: 70.8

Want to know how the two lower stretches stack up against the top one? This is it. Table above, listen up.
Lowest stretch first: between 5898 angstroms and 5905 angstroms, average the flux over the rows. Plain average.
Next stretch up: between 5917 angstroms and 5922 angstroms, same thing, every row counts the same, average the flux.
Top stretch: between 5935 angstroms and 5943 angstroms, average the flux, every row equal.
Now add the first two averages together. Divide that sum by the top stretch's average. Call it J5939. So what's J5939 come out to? 1.93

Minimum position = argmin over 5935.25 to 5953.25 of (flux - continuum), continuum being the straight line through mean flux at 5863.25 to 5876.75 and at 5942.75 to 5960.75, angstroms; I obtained 5943.5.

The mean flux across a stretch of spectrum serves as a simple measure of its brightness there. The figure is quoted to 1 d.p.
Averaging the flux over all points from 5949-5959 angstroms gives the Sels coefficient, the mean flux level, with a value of 17.6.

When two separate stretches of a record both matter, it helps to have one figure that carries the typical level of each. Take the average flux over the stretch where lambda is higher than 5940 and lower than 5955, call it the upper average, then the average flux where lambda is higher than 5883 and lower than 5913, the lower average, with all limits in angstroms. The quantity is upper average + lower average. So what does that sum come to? 32.9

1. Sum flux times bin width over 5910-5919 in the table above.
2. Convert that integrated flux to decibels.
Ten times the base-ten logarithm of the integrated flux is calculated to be 22.0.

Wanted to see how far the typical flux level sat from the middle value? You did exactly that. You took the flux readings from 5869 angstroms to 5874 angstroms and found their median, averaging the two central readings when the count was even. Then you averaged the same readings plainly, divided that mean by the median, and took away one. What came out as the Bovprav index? -0.002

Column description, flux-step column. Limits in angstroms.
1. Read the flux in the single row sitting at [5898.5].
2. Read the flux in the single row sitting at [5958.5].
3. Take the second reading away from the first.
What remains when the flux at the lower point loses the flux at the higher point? -2.5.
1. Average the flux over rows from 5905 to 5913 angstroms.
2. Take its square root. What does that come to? 4.26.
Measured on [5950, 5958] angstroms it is 4.20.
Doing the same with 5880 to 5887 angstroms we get 4.08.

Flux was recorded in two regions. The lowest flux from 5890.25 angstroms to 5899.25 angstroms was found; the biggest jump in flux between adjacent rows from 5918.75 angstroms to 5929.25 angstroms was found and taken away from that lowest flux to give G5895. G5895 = 12.0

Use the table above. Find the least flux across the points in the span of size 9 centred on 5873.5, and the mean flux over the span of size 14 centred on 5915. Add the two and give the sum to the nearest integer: 35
